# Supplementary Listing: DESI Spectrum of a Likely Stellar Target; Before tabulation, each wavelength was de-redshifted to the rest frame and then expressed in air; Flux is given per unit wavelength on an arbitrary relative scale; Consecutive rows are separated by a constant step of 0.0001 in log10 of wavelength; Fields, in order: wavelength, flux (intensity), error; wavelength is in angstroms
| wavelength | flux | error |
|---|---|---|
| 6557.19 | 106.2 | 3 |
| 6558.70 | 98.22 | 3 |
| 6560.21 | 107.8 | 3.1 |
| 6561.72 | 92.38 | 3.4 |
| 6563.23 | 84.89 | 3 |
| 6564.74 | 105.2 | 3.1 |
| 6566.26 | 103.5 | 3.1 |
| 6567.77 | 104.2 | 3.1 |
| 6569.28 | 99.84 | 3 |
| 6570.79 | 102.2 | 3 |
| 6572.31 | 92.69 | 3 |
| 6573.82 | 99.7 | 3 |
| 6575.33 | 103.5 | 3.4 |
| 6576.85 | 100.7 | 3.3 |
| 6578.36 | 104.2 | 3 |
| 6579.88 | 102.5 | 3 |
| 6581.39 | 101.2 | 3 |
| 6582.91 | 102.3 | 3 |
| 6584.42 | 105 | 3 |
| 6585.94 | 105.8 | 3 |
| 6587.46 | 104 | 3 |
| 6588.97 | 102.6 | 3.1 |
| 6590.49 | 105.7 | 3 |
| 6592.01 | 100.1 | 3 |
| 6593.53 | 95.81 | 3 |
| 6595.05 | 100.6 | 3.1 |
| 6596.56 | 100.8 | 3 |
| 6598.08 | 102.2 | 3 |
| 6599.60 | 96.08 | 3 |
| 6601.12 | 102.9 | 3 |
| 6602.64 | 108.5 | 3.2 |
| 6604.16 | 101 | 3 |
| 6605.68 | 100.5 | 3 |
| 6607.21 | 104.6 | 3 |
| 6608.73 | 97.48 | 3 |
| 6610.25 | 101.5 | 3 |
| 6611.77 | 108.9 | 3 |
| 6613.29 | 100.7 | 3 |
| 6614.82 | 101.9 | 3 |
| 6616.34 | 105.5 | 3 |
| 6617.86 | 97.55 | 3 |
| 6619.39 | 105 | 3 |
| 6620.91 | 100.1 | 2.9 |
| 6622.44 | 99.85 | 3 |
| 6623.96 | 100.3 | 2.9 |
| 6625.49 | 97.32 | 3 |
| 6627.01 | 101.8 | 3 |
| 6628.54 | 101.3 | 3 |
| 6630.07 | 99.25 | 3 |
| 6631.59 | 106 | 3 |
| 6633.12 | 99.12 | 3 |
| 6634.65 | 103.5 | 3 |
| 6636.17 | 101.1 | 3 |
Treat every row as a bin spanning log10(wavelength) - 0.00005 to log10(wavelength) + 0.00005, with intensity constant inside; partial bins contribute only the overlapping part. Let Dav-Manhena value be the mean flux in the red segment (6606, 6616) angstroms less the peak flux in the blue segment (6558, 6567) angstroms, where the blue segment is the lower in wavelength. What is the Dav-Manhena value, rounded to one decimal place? -5.3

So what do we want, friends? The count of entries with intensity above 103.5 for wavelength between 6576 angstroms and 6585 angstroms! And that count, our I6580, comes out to 2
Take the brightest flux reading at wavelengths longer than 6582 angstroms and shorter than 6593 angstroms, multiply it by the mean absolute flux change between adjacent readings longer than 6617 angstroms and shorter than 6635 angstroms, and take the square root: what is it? 19.9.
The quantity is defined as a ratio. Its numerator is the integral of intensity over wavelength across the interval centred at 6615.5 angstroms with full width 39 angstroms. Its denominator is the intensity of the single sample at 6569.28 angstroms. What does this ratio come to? 40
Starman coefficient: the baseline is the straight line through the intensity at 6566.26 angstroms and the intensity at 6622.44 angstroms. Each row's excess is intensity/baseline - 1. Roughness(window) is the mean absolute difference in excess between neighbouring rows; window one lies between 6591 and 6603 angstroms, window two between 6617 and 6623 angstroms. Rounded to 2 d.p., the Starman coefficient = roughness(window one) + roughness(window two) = 0.08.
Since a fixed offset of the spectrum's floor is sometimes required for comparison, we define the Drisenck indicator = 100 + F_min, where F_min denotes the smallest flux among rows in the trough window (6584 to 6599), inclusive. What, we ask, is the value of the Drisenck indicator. 196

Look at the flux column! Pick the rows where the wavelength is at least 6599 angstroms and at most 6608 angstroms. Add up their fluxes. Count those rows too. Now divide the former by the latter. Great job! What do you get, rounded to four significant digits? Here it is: 102.3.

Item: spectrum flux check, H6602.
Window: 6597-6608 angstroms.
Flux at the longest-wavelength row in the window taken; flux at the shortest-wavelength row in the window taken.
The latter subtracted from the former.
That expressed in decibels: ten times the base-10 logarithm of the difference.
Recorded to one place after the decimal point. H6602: 3.8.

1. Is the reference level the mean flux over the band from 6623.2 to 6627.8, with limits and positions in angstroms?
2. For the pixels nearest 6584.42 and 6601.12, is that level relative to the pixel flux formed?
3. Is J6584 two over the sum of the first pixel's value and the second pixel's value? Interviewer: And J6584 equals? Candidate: 1.04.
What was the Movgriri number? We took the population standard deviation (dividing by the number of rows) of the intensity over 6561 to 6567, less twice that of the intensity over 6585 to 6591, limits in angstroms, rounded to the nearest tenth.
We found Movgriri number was 5.7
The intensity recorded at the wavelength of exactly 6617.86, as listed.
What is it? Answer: 97.55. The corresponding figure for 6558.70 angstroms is 98.22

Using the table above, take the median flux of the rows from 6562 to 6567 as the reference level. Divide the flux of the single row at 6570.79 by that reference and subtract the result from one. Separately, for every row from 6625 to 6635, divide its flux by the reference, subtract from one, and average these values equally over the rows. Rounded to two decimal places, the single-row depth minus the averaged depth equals -0.01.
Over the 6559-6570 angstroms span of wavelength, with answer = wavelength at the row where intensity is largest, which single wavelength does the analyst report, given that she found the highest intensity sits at 6560.21 angstroms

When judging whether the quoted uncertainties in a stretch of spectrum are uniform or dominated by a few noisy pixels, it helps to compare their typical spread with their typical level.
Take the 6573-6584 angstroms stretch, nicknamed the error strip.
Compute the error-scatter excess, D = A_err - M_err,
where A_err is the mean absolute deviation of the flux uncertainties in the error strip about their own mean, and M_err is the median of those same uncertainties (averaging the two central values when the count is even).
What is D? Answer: -2.86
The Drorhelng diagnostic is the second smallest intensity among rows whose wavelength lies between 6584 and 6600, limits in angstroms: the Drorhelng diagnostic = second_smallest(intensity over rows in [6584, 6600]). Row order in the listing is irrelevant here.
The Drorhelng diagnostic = 96.08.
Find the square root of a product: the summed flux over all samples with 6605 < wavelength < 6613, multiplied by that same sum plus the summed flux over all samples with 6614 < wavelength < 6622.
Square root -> 724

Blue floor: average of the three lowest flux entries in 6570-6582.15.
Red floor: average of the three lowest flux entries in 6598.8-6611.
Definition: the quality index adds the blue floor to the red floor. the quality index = 195.7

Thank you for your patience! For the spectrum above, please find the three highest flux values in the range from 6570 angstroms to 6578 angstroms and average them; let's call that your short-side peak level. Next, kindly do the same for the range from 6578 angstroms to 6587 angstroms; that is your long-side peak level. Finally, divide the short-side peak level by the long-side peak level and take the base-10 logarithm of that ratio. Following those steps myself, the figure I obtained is -0.012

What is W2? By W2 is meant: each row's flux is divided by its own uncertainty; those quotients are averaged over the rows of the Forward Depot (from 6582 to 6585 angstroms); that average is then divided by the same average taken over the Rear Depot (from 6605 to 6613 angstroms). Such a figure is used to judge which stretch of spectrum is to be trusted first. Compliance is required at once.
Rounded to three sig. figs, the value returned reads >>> 1.01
